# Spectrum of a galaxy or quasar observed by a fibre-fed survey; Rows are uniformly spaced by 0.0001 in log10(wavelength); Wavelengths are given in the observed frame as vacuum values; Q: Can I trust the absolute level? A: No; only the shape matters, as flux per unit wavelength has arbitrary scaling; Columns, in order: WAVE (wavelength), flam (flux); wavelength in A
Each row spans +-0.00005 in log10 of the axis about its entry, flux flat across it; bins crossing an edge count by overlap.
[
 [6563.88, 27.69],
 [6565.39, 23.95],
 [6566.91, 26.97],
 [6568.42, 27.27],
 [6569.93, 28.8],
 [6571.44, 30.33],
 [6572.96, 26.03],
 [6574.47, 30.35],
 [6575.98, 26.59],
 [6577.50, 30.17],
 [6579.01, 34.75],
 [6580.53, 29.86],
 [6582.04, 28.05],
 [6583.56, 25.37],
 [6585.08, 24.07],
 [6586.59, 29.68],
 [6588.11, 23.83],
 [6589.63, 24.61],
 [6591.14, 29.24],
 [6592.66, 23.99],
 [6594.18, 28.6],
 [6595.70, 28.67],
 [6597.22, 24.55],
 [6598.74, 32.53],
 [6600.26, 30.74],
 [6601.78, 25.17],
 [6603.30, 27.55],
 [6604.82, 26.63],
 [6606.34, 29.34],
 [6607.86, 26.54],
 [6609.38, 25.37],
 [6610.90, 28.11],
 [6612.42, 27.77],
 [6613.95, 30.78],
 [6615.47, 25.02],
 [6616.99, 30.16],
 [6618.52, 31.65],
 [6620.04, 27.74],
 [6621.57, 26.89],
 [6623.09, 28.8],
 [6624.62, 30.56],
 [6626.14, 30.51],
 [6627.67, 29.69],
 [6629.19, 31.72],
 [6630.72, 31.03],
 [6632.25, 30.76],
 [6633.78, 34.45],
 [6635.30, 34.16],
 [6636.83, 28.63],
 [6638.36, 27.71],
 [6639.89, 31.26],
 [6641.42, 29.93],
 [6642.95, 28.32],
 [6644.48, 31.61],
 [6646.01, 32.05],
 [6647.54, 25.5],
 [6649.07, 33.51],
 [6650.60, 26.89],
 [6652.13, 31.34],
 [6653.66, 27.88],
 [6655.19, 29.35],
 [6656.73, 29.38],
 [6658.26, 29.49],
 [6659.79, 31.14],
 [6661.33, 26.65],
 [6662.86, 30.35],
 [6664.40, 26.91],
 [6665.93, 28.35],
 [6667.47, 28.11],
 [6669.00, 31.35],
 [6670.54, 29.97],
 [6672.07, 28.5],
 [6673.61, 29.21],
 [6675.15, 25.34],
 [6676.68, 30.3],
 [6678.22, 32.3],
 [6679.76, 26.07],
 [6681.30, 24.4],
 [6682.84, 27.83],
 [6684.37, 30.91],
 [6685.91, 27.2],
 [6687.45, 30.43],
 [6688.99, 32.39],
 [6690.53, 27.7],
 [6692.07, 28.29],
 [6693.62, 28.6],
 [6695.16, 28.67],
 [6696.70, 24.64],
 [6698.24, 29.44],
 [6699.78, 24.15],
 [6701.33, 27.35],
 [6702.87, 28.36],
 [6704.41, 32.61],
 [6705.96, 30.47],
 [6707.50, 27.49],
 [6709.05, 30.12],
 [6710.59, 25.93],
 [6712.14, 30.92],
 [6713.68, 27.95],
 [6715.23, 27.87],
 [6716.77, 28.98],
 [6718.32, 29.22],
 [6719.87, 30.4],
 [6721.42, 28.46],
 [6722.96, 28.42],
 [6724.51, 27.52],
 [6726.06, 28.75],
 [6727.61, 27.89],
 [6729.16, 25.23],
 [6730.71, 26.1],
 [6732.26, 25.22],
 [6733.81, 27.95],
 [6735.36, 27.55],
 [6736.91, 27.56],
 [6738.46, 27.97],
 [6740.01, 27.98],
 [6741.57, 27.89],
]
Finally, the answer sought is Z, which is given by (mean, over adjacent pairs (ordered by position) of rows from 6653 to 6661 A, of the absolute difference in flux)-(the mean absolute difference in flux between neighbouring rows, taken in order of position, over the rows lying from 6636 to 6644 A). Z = -1.0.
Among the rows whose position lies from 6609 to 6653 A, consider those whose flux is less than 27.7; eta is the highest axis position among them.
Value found 6650.60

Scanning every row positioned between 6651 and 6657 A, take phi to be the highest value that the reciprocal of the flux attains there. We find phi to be 0.0359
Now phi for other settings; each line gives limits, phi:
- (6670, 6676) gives 0.0395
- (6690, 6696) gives 0.0361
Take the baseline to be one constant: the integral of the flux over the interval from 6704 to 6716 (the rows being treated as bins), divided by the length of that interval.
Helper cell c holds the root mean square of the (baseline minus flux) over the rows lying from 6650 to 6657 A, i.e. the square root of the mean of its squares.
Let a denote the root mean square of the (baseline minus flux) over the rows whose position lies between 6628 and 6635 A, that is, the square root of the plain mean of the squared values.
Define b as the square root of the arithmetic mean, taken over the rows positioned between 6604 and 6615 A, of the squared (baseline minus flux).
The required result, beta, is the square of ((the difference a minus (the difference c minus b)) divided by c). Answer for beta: 6.55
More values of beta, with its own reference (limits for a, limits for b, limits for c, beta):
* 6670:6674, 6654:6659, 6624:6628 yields 0.05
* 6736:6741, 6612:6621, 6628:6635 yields 0.00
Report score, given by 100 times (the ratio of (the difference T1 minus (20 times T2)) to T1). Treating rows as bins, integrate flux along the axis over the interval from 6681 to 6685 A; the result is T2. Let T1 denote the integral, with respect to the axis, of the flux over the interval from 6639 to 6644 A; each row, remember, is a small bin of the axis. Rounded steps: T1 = 149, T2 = 112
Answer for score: -1402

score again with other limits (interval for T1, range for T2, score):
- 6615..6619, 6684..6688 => -1920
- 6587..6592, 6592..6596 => -1552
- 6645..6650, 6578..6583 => -1921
